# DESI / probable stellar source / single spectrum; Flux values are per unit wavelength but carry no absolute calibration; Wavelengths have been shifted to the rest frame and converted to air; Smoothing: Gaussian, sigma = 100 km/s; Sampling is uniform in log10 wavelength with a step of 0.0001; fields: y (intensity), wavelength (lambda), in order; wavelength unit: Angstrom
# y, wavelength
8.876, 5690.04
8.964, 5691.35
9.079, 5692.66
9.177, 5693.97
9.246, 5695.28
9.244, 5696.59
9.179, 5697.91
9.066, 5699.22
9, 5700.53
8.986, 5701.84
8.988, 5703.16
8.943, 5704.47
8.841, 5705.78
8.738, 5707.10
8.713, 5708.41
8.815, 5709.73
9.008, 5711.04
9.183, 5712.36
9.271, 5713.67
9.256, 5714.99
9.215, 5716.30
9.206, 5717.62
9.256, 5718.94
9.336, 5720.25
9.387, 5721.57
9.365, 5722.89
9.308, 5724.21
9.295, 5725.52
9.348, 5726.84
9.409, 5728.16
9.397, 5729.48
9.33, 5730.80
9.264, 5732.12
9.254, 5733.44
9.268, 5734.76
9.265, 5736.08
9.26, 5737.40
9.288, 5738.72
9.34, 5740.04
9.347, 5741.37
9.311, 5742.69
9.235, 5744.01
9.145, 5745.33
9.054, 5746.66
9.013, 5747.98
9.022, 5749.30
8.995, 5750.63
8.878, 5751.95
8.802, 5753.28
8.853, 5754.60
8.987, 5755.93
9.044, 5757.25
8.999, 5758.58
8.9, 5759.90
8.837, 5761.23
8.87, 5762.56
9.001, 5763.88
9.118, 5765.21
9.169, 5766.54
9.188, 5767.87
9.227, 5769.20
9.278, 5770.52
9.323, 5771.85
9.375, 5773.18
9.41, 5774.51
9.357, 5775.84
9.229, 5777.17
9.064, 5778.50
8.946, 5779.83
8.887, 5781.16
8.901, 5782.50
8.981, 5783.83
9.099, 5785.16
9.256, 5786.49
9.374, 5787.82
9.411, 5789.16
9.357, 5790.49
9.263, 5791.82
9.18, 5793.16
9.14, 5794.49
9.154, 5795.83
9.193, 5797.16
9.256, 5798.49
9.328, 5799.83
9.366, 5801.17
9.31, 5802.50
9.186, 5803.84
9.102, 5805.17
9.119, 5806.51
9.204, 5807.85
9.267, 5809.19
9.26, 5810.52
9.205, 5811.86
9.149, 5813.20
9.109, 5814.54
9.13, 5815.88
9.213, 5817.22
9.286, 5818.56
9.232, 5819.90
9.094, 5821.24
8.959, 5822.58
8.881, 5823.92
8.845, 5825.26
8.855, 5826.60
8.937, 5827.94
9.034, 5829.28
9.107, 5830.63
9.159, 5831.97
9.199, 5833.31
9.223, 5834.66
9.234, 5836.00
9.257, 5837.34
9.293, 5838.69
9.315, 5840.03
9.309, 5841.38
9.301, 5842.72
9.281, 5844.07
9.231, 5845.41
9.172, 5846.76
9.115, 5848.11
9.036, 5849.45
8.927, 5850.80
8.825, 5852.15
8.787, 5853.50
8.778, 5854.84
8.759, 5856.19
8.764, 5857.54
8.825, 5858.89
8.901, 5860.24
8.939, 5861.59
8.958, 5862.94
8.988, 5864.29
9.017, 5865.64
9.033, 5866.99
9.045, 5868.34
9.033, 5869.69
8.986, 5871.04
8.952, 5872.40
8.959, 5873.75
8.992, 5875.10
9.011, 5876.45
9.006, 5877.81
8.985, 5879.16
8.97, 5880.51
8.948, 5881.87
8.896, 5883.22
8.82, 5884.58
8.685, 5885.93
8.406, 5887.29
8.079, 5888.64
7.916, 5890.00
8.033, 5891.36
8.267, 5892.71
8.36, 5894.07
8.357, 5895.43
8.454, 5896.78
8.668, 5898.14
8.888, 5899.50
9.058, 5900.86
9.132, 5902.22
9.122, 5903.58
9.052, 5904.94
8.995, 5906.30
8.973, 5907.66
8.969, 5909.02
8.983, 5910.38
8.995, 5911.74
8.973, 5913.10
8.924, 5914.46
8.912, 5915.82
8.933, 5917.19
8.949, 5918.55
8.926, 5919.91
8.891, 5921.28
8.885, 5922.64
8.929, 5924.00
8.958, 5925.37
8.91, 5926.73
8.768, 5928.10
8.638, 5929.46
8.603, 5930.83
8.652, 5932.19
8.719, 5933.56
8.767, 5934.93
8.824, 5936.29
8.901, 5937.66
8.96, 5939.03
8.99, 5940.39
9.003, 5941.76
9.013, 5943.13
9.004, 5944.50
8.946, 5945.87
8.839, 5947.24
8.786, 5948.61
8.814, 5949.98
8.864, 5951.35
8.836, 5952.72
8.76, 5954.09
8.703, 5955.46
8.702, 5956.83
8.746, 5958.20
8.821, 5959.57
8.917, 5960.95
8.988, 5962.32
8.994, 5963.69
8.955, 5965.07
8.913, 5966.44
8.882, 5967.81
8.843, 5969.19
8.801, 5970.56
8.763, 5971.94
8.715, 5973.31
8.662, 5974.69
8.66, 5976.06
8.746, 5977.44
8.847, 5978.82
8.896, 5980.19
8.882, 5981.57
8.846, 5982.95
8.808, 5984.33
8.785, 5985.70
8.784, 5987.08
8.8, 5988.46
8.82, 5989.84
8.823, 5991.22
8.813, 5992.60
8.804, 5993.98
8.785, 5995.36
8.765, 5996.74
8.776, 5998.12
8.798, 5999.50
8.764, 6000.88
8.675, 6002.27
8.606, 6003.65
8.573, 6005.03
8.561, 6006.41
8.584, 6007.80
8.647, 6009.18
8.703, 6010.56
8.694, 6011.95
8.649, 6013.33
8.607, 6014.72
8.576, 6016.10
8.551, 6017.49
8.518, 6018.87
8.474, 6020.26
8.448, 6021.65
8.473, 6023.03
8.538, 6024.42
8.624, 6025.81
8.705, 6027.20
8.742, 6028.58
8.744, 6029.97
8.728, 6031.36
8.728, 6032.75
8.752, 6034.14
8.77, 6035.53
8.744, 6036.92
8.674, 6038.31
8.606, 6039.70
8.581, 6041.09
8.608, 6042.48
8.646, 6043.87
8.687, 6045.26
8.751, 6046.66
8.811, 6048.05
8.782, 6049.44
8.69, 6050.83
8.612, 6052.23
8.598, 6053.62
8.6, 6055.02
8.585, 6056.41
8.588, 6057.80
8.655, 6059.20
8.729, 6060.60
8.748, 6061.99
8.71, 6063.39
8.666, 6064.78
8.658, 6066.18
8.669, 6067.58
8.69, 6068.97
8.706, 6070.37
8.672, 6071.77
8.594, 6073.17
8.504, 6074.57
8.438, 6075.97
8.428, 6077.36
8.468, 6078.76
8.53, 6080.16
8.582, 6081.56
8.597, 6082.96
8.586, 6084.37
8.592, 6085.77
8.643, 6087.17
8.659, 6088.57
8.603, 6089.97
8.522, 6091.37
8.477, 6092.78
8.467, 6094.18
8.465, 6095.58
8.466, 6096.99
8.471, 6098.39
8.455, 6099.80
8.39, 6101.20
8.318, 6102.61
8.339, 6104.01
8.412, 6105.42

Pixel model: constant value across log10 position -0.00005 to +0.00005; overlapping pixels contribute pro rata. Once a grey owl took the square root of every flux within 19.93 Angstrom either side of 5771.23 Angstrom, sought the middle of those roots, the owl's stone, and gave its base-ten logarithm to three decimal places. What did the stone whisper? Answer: 0.479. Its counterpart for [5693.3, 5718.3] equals 0.479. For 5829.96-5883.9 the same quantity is 0.477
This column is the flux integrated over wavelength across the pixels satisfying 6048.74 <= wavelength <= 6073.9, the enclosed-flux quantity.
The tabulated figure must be 218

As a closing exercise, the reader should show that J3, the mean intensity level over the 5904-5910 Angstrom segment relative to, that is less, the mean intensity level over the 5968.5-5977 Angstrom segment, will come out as 0.26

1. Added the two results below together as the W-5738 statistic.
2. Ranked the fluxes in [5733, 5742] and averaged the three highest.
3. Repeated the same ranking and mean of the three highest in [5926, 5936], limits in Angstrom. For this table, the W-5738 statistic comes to 18.1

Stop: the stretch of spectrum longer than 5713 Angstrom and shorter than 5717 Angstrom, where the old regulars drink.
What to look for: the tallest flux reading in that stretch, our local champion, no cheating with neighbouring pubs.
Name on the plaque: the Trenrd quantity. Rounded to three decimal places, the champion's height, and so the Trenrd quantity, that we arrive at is 9.271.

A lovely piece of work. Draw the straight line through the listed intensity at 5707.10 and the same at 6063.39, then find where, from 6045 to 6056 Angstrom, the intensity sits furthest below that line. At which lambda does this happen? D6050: 6053.62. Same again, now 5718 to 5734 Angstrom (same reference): 5733.44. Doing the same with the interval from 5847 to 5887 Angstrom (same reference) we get 5885.93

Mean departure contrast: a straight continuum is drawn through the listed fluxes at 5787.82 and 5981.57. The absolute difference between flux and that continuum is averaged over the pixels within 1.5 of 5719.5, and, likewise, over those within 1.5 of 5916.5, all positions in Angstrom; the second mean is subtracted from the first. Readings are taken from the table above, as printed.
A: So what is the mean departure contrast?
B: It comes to 0.13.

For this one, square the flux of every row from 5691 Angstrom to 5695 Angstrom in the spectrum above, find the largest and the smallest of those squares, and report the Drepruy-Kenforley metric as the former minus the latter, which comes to 3.9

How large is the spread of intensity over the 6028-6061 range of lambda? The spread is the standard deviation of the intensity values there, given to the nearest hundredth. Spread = 0.07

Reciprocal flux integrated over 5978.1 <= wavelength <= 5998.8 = 2.35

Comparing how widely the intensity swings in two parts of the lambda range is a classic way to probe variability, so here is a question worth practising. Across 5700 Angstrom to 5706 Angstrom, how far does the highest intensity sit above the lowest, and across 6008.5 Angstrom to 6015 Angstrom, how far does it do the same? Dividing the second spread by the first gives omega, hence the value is 0.6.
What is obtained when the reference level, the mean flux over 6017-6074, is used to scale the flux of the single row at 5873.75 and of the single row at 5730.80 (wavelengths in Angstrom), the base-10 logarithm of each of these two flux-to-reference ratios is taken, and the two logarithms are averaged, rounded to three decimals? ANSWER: 0.024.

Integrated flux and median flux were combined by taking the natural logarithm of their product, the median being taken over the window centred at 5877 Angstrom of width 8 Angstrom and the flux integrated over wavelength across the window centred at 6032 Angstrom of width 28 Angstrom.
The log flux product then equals 7.7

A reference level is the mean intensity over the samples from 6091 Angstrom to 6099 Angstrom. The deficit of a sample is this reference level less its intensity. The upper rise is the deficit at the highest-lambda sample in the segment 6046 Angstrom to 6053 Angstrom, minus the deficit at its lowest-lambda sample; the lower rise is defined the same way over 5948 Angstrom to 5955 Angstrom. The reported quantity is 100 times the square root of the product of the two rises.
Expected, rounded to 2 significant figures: 6.0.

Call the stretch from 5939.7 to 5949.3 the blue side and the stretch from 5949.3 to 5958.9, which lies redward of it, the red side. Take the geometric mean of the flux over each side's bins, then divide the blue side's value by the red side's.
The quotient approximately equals 1.019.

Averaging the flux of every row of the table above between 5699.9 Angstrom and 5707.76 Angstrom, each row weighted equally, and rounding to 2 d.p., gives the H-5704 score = 8.92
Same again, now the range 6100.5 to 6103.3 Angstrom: 8.35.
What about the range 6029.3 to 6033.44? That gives 8.73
